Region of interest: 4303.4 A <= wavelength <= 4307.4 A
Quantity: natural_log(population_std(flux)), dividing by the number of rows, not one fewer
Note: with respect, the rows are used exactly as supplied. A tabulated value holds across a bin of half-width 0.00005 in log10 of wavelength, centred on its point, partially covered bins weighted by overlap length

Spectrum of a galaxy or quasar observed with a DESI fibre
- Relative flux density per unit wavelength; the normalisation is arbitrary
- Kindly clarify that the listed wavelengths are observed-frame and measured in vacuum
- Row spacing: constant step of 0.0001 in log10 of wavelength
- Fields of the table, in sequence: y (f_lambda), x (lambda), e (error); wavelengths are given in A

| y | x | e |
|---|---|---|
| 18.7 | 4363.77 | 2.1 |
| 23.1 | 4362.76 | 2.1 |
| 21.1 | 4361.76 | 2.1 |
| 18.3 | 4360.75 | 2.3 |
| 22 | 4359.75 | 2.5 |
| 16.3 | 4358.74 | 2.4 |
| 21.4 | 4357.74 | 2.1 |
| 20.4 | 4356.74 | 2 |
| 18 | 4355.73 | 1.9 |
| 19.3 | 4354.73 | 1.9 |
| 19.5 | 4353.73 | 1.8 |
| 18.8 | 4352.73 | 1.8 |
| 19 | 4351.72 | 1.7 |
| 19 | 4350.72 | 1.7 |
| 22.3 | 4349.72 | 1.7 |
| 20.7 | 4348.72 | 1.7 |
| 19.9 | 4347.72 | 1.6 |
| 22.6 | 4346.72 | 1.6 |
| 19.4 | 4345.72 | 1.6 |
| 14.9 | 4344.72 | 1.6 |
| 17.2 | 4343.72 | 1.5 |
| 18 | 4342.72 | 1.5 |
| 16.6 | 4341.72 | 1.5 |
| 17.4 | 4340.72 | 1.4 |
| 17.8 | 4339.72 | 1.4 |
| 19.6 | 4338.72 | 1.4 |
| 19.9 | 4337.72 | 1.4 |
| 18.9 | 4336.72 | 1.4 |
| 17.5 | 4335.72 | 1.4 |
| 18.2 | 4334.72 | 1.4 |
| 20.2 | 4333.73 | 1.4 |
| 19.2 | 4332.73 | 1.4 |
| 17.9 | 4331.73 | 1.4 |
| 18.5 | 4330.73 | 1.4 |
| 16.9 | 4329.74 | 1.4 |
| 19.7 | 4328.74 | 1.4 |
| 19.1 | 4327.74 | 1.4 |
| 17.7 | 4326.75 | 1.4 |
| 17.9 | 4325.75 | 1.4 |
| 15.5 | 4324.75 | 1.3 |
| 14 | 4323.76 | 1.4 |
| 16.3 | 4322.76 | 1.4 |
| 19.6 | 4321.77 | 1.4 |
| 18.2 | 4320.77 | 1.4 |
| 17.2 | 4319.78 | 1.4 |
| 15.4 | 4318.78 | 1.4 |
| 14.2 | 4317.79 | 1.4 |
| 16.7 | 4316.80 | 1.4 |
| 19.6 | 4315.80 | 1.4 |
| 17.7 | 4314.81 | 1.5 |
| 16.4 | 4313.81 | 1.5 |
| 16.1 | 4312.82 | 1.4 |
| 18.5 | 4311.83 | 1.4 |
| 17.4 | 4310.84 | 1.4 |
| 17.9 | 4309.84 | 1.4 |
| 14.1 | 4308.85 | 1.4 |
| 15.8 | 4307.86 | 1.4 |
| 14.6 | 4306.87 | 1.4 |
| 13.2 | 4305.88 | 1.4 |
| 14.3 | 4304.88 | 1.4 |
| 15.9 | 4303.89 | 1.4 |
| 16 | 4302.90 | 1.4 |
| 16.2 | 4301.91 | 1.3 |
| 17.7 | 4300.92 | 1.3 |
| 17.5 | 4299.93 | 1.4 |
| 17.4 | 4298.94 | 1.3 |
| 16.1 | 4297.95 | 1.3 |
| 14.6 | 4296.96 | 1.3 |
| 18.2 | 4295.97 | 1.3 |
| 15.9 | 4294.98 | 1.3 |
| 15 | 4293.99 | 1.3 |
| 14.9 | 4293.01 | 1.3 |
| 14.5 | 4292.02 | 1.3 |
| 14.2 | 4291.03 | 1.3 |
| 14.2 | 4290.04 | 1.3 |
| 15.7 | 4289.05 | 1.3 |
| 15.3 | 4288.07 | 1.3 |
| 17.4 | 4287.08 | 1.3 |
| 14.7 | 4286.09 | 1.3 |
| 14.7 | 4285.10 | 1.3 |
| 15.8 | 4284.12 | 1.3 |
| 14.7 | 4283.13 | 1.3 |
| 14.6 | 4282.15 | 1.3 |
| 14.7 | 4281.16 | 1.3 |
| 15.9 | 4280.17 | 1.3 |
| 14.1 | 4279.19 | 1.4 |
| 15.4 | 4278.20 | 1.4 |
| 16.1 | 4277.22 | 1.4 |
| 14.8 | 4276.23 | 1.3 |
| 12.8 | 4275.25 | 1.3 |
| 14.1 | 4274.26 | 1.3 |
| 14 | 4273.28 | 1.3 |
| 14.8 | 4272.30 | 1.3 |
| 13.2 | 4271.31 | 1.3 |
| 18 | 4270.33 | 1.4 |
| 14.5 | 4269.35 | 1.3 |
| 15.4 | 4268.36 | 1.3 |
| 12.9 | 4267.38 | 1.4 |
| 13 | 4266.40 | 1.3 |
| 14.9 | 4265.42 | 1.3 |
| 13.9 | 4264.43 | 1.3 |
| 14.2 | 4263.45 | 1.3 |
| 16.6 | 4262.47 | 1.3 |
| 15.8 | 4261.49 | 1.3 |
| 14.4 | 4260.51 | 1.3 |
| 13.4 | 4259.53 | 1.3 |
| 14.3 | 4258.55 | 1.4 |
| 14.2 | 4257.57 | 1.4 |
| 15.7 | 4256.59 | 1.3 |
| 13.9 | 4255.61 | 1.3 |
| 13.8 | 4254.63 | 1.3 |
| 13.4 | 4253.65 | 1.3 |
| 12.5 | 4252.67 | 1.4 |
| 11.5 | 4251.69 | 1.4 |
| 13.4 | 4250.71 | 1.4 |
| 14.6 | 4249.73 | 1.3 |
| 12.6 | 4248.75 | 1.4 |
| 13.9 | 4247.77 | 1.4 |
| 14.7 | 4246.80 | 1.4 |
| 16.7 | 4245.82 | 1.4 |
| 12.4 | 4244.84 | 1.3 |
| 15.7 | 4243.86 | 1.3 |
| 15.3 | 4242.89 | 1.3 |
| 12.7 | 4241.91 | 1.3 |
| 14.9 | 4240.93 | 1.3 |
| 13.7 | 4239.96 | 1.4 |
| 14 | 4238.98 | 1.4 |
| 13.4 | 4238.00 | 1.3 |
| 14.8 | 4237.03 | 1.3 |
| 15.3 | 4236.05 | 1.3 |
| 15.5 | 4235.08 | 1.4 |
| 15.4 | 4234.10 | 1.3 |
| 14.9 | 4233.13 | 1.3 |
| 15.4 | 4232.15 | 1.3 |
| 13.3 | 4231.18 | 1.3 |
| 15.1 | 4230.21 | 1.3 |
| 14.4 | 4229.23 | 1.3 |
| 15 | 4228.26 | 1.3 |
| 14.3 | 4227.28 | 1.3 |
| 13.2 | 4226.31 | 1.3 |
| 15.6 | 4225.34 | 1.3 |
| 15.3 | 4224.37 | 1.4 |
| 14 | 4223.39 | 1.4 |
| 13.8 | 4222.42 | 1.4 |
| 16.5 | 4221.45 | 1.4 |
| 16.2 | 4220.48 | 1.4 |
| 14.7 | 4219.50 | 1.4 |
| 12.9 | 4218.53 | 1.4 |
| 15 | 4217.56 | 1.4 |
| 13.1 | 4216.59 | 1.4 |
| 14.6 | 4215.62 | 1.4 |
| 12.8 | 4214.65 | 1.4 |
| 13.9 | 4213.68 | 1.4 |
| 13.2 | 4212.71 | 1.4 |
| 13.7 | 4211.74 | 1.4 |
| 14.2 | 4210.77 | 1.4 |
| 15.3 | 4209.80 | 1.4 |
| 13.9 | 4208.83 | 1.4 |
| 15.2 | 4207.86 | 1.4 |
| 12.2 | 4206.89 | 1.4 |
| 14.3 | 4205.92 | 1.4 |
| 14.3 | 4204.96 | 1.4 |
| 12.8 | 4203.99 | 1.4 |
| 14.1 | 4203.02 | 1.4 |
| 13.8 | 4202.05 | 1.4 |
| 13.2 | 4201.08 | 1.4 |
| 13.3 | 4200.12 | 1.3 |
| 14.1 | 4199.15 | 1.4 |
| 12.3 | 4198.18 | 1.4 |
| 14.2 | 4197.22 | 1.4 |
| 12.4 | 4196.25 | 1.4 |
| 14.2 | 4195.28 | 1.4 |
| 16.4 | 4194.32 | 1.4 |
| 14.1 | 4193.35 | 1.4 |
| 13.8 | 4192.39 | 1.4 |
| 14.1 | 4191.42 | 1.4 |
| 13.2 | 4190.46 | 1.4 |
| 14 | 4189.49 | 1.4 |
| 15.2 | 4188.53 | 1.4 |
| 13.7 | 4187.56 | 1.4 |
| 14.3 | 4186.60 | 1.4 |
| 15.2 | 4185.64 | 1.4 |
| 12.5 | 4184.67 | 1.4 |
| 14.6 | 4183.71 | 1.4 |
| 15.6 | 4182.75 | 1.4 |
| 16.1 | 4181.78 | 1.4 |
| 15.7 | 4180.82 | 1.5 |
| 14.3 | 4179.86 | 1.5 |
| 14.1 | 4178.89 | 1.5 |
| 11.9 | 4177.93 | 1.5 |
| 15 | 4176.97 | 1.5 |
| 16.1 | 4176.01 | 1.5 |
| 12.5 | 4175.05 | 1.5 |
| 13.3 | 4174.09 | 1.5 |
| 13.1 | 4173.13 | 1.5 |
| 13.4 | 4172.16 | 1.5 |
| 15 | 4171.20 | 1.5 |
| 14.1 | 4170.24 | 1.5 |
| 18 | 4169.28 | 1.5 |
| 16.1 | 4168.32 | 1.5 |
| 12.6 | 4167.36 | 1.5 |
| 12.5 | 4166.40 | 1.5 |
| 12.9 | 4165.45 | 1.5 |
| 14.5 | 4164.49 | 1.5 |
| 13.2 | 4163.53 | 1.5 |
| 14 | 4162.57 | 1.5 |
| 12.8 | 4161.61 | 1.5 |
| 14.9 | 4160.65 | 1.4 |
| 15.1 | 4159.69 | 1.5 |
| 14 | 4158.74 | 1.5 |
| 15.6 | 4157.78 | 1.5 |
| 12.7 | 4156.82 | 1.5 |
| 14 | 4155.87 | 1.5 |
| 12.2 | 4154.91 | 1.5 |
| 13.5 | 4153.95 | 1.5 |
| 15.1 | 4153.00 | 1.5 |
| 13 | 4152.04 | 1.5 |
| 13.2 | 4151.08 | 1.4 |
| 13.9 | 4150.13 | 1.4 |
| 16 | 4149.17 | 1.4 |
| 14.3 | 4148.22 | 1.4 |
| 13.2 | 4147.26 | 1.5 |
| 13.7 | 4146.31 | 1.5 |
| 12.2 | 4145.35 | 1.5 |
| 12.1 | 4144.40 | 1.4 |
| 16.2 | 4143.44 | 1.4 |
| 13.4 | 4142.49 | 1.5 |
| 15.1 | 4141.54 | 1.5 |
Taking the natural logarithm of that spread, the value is 0.0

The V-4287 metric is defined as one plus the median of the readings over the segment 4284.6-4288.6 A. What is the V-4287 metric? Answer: 16.0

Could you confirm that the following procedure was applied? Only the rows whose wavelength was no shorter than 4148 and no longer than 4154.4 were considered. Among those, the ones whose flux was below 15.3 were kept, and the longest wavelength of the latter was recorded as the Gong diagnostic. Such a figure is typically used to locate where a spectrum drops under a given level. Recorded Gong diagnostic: 4153.95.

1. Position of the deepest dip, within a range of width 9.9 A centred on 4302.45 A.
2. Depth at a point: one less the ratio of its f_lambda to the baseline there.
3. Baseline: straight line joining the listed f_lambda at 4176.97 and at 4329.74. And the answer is 4305.88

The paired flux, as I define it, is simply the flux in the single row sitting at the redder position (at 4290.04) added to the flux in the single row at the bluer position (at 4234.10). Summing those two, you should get 30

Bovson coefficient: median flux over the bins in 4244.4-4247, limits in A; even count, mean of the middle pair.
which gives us 14.7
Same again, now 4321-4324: 16.3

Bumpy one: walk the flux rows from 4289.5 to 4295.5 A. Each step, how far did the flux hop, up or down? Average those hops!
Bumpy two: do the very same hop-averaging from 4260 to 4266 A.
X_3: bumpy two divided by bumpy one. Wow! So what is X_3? 3.47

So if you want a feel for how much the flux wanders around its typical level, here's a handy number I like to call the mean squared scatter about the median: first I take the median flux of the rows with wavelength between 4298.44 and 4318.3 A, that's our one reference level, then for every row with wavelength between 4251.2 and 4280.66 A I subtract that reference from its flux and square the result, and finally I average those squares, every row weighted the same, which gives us 5.4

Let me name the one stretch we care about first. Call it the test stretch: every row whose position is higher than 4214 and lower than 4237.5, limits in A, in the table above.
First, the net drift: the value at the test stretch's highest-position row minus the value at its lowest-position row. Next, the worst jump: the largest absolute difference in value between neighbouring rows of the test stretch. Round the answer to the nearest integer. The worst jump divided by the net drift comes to 1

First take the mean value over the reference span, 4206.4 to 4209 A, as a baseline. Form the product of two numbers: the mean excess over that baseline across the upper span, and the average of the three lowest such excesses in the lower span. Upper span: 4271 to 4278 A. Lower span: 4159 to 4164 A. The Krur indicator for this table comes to -0.2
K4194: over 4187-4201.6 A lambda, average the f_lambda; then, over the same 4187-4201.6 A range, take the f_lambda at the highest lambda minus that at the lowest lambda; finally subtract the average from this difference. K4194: -14.4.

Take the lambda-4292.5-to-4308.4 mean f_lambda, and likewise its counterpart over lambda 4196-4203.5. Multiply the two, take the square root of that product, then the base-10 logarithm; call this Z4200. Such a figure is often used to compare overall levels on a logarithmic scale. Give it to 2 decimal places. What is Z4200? 1.16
